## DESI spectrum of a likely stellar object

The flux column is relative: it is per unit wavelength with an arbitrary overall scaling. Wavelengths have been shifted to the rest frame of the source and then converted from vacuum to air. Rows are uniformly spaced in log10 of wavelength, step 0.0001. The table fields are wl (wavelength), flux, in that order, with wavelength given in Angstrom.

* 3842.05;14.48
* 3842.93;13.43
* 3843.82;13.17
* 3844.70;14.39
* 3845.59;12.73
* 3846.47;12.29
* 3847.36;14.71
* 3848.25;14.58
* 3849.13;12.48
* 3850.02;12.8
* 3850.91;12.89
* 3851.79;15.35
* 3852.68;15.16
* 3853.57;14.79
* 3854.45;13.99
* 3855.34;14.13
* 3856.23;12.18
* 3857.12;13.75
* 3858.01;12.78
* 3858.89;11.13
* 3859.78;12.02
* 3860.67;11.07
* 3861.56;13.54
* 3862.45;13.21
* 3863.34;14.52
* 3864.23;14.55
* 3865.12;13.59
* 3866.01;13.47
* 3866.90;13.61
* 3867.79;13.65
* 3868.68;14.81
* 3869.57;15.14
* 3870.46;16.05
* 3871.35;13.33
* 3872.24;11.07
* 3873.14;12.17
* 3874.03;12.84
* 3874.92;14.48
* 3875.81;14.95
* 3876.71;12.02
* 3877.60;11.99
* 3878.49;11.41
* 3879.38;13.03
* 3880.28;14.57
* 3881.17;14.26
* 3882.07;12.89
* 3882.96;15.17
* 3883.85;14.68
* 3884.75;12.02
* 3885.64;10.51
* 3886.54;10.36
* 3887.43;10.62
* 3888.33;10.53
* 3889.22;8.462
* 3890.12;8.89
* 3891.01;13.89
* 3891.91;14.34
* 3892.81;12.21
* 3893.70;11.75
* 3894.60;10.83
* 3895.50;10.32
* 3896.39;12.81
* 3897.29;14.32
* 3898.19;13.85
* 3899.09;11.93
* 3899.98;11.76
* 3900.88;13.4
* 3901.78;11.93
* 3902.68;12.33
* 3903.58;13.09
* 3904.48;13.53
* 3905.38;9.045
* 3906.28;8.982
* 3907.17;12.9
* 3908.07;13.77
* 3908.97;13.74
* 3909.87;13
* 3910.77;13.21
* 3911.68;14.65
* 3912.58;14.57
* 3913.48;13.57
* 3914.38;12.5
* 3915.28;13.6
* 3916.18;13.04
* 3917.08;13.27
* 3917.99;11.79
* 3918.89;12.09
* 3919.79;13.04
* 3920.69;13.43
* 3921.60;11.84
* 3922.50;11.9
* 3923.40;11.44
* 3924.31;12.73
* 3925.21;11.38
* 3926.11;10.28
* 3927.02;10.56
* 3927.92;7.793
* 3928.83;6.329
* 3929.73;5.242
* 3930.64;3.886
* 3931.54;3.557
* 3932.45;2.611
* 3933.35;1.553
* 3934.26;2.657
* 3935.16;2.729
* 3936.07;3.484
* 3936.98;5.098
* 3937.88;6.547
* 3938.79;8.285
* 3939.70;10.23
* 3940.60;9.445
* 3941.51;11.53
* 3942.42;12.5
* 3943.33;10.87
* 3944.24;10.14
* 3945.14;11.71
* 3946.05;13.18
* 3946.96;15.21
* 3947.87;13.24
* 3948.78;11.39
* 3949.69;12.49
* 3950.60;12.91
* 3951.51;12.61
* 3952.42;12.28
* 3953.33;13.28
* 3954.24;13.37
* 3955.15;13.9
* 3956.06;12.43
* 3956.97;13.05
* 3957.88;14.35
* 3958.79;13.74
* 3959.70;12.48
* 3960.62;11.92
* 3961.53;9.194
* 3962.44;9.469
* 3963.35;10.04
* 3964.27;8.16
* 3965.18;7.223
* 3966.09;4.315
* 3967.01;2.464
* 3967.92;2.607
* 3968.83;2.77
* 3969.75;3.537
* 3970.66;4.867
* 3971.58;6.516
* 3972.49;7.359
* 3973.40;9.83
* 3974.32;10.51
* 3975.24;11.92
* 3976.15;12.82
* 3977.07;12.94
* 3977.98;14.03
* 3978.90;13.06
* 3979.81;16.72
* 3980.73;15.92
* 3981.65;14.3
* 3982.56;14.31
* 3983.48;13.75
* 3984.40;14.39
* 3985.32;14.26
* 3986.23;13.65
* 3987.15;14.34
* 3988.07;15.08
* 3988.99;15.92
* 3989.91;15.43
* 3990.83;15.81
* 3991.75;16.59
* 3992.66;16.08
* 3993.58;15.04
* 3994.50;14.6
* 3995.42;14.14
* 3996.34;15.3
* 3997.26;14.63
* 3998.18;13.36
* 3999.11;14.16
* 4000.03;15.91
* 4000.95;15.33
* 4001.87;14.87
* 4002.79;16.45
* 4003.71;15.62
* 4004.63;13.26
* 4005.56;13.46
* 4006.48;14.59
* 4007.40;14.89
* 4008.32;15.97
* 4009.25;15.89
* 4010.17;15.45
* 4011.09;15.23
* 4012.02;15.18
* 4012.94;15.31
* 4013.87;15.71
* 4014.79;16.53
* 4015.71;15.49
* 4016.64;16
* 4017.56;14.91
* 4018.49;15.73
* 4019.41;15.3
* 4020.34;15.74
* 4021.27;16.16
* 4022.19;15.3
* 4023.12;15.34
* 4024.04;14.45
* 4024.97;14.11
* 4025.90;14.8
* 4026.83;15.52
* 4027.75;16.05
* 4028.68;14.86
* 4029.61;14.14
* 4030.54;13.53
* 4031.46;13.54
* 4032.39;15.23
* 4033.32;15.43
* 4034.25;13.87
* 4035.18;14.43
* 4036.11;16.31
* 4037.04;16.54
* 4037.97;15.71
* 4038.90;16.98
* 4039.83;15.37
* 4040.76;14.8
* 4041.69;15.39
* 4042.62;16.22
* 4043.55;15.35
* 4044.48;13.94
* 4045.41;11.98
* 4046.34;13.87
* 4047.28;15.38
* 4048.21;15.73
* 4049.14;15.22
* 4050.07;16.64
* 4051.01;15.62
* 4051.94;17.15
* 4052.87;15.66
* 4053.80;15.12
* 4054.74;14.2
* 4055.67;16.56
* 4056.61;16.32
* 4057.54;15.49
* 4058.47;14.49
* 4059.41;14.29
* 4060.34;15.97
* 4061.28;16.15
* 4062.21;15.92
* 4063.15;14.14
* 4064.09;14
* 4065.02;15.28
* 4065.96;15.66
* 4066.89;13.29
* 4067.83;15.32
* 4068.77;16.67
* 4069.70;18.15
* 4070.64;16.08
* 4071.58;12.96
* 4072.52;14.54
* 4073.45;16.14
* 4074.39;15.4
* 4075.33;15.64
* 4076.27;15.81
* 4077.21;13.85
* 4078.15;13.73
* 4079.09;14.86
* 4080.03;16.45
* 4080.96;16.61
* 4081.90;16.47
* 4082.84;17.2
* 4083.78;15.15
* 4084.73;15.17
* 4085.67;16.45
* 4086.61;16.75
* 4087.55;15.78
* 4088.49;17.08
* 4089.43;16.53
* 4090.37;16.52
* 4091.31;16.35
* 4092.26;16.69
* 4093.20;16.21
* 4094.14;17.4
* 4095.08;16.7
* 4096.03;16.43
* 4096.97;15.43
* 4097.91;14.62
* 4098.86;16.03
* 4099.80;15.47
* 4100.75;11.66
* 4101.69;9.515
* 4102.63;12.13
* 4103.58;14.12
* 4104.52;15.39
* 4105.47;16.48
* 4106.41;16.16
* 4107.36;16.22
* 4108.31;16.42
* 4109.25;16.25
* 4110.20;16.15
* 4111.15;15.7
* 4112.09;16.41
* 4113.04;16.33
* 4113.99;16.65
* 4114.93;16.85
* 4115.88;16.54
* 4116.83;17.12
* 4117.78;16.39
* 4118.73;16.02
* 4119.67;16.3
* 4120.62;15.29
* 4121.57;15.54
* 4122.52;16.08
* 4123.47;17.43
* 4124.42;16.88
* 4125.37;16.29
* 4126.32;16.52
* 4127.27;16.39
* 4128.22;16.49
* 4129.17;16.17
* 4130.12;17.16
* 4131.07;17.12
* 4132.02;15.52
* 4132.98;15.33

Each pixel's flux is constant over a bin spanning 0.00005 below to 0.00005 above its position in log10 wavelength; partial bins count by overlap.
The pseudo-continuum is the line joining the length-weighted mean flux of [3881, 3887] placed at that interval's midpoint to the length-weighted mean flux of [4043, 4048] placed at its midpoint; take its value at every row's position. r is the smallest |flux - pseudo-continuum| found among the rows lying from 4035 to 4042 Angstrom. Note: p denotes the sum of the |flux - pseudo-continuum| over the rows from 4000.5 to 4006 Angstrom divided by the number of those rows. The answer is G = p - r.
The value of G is 1.0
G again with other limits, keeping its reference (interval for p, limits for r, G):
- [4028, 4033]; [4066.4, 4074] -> 0.5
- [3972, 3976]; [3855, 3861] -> 3.4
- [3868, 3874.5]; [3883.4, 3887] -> 0.8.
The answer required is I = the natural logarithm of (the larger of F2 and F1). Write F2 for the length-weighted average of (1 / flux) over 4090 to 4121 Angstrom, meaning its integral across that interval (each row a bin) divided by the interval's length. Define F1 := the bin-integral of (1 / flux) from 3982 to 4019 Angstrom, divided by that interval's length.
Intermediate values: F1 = 0.067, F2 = 0.065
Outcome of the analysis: -2.71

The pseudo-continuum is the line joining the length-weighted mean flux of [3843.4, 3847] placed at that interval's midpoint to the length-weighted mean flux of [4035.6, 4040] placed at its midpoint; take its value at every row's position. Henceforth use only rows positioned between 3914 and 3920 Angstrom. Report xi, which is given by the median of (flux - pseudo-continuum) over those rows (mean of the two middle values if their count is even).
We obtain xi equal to -1.3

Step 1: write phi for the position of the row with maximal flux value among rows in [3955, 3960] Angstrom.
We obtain 3957.88 Angstrom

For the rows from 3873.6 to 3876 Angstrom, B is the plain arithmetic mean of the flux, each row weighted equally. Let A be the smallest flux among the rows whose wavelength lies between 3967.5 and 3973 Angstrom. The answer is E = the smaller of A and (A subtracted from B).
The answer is 2.6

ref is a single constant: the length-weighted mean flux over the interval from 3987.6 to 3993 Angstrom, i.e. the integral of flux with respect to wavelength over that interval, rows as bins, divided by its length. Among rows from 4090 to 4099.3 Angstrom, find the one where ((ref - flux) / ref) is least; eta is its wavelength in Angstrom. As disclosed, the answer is 4094.14 Angstrom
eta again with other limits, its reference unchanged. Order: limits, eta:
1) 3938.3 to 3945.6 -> 3942.42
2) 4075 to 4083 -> 4082.84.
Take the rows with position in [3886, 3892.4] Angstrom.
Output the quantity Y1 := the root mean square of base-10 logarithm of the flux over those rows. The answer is 1.04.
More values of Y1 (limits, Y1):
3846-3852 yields 1.13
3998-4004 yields 1.18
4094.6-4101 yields 1.18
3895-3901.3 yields 1.10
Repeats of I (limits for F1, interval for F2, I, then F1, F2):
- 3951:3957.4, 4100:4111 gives -2.56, 0.077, 0.070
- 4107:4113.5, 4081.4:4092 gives -2.79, 0.062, 0.061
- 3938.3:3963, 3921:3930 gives -2.24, 0.085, 0.107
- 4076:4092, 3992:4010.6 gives -2.70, 0.063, 0.067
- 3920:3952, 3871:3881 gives -1.87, 0.154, 0.078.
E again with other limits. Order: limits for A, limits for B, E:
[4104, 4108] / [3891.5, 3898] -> -3.0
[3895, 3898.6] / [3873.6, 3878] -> 2.9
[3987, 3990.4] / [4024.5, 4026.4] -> 0.1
